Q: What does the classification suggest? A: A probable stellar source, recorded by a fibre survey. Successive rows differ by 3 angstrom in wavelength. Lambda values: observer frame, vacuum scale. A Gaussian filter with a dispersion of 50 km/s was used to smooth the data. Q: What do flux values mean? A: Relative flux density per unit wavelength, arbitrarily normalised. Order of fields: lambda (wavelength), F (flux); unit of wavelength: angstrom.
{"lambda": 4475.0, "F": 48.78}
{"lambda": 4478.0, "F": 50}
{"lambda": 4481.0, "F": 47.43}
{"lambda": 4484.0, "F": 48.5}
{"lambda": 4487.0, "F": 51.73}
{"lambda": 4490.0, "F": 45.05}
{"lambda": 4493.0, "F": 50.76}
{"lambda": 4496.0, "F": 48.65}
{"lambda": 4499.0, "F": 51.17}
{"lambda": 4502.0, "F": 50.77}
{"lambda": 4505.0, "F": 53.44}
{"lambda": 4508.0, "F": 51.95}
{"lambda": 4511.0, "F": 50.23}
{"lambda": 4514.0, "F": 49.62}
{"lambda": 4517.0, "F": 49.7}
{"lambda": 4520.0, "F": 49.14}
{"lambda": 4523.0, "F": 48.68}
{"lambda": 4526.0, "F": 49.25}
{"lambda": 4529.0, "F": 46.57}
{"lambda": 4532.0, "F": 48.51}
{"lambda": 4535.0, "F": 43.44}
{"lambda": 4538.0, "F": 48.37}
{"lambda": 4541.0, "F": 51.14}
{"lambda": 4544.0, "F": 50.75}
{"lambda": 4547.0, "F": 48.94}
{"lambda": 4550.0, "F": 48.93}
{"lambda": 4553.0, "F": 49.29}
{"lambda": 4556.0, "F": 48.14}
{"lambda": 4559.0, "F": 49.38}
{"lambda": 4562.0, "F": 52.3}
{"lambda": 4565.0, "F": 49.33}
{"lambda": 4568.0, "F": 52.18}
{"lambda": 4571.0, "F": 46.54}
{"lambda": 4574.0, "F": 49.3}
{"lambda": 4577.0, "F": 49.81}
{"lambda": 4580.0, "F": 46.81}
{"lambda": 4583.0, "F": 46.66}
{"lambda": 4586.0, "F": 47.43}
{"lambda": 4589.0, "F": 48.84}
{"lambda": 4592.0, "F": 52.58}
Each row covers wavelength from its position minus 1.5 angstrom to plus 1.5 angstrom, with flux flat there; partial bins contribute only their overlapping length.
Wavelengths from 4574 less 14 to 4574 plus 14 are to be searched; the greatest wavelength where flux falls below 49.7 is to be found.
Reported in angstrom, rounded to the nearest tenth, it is 4586.0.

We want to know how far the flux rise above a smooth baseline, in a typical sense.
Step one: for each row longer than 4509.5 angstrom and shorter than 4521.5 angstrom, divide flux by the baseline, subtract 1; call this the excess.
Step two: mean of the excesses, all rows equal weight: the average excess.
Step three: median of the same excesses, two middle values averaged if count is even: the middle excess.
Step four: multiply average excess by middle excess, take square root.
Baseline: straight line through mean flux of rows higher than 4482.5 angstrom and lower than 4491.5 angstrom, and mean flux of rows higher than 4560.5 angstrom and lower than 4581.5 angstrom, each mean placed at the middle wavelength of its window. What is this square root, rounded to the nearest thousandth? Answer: 0.018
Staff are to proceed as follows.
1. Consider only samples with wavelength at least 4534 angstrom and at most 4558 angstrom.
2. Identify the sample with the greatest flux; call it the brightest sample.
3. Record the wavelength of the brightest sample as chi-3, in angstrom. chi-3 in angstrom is 4541.0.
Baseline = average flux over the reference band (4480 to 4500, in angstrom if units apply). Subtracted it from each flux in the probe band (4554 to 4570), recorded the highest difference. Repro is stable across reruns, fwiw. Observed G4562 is 3.3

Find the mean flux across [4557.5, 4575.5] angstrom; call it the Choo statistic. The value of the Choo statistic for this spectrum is 49.8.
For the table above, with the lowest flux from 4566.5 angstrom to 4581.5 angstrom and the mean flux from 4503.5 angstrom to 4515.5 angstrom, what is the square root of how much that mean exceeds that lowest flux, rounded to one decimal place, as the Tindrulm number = 2.2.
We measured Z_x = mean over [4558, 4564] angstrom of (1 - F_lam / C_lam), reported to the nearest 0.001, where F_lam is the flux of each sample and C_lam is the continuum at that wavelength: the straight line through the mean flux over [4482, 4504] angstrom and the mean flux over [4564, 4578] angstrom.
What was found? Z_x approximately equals -0.028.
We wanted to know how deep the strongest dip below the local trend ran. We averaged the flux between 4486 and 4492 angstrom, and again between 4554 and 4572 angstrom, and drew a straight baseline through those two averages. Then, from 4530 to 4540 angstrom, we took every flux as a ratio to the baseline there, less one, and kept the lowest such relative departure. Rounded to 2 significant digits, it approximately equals -0.12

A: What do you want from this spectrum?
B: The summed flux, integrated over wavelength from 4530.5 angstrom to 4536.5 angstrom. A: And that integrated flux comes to 276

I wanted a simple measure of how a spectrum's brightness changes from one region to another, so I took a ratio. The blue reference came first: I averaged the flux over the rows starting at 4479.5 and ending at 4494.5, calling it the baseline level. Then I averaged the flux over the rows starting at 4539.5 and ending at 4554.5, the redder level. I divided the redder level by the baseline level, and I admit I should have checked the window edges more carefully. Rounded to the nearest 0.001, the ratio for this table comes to 1.023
